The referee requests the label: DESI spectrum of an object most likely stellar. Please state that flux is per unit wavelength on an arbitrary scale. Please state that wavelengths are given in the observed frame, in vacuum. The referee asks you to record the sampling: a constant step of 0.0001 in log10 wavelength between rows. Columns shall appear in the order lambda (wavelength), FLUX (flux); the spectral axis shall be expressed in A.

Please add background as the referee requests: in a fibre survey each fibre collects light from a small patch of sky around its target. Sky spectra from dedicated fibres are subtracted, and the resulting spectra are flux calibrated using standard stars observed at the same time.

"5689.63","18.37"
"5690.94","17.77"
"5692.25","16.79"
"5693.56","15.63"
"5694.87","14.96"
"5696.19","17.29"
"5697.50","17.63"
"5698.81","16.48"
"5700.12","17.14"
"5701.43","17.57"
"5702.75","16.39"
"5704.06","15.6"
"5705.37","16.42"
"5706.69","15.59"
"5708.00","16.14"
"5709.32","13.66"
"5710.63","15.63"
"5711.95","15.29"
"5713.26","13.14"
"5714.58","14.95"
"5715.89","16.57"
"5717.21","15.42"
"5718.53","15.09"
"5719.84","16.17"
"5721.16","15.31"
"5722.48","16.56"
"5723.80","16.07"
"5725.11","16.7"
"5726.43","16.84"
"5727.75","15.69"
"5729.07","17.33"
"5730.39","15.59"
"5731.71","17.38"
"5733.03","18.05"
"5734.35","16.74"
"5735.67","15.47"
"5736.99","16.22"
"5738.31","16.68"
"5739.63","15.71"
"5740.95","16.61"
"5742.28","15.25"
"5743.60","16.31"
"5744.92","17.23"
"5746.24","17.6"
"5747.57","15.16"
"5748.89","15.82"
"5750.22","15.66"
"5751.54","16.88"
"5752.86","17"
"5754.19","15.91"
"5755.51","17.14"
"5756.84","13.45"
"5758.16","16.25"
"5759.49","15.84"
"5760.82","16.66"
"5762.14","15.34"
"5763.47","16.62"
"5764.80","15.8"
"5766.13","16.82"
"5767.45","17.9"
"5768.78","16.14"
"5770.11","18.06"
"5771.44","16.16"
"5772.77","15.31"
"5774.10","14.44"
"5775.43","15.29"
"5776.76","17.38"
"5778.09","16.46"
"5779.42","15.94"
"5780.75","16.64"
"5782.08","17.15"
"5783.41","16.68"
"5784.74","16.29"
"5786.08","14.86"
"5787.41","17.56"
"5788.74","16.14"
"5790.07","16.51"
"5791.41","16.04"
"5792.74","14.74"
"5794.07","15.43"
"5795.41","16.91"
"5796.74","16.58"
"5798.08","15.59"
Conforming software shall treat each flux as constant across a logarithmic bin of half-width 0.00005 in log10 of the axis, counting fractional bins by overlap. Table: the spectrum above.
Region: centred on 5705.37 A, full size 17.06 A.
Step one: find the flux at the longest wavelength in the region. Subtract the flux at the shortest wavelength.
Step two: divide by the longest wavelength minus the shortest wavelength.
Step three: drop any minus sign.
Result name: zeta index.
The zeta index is 0.28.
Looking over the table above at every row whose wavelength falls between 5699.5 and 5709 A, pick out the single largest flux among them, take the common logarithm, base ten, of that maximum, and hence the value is 1.245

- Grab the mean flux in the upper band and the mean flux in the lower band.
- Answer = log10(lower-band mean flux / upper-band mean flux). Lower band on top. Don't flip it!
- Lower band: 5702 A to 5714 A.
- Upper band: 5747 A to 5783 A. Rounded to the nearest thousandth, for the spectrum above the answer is -0.024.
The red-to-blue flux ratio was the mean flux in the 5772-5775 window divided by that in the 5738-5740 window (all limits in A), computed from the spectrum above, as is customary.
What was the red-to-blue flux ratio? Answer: 0.92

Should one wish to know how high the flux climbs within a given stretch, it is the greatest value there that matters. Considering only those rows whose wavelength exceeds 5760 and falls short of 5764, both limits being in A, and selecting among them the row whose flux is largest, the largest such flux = 16.66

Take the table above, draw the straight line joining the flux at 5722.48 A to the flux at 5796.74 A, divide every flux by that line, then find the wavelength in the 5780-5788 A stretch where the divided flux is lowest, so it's 5786.08 A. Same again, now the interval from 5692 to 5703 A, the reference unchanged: 5694.87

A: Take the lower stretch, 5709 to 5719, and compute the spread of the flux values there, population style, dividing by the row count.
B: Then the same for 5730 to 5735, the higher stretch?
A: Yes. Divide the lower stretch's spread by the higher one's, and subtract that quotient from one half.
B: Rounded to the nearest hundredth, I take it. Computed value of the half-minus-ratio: -0.63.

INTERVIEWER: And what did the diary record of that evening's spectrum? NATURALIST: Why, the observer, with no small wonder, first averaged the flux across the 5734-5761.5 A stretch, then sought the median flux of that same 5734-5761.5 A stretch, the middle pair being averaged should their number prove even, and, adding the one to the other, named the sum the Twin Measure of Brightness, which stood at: 32.42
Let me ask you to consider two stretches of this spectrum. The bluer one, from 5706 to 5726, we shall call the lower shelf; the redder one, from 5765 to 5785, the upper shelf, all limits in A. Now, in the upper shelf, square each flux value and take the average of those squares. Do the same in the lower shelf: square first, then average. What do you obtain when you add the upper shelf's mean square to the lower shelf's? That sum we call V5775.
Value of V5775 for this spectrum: 512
